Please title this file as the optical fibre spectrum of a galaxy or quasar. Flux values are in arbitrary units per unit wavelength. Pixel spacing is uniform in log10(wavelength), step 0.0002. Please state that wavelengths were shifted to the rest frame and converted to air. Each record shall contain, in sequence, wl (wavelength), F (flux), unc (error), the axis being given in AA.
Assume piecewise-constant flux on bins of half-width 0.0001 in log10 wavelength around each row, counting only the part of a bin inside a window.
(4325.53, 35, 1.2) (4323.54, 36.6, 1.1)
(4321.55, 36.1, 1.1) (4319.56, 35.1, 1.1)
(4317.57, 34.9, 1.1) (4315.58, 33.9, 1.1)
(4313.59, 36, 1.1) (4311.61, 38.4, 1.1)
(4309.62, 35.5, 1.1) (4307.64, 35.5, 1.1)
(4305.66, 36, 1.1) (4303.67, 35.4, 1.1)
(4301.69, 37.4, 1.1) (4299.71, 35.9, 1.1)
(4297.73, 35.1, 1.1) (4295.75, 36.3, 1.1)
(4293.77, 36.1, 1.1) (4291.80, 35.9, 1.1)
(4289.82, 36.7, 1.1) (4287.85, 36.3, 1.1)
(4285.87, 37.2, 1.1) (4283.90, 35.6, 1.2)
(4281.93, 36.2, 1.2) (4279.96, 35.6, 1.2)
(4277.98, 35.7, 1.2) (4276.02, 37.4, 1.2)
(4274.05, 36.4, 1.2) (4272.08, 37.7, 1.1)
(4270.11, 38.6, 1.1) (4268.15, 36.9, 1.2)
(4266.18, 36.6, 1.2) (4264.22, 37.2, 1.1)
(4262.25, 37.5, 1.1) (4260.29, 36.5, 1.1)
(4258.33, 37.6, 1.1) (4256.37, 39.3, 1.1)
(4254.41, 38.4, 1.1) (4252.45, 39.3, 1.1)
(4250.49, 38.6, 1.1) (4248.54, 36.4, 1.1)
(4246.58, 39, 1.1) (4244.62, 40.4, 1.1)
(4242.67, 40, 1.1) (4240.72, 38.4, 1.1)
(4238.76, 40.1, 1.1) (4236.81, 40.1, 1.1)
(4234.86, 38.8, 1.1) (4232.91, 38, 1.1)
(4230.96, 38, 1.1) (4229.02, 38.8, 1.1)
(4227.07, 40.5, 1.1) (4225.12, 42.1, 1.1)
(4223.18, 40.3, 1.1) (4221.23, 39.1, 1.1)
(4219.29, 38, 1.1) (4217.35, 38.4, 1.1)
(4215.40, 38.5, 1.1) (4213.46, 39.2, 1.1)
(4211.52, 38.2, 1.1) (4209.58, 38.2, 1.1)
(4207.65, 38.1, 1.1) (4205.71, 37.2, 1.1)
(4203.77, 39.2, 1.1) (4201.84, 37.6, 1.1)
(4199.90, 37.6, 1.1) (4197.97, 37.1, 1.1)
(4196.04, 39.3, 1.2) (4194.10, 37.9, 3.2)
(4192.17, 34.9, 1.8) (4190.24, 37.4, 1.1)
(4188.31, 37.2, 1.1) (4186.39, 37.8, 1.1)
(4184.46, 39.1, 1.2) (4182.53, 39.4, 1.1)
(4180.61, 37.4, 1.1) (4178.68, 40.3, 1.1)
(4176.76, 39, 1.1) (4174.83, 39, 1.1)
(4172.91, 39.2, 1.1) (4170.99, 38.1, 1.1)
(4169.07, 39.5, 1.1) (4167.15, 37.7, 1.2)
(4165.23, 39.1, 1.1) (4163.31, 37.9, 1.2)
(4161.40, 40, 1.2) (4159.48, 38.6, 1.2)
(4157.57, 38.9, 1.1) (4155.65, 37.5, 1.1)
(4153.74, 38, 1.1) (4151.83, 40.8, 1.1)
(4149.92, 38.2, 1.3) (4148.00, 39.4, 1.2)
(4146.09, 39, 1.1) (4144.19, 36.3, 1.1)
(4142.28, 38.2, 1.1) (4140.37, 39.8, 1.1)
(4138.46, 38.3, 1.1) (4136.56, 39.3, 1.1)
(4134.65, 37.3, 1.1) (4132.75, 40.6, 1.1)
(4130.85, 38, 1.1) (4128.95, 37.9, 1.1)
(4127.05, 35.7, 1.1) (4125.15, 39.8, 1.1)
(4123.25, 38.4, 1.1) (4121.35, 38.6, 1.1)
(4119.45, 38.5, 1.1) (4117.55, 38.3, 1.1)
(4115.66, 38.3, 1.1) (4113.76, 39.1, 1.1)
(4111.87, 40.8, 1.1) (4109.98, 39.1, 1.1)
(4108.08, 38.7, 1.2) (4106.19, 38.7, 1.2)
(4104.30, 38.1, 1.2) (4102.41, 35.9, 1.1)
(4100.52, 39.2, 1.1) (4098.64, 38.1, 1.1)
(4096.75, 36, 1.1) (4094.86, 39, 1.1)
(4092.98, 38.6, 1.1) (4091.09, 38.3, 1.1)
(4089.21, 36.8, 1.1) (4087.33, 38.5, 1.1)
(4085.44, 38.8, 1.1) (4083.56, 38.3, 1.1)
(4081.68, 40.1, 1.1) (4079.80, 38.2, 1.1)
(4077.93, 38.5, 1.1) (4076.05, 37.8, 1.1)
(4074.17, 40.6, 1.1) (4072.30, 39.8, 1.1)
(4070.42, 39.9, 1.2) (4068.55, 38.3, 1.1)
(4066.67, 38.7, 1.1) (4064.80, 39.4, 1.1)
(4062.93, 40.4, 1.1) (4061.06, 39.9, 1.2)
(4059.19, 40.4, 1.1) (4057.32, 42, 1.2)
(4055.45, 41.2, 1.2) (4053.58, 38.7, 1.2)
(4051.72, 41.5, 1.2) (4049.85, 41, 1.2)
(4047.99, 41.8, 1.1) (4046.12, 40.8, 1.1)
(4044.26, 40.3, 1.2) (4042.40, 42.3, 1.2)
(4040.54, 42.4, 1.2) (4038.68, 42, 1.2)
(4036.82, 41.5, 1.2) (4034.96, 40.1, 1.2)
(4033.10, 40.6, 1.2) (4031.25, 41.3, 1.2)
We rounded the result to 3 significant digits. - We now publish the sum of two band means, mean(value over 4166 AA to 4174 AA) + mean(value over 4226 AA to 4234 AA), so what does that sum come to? 77.5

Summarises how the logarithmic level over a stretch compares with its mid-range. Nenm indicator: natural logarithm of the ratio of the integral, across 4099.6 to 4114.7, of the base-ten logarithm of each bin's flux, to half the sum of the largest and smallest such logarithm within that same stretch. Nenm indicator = 2.72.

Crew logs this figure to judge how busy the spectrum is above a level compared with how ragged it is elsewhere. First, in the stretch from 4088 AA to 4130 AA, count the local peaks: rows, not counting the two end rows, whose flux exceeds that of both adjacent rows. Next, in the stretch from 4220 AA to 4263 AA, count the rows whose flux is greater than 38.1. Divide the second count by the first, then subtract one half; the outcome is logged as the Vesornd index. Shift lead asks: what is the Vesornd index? 2.7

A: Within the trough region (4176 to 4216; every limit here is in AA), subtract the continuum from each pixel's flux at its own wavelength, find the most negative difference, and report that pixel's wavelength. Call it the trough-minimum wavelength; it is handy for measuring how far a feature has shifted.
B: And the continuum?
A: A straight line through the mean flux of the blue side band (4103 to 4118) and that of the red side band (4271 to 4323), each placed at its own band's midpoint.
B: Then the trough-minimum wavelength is 4192.17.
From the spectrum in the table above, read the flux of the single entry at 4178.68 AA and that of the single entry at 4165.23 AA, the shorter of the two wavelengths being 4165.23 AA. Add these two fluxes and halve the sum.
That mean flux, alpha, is 39.7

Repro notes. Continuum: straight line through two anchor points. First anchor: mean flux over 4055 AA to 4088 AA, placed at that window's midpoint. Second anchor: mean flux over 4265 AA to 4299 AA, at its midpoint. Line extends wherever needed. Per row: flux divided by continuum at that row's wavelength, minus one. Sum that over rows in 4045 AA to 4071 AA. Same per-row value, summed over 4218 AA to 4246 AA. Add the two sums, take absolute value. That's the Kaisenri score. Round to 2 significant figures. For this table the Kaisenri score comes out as 1.1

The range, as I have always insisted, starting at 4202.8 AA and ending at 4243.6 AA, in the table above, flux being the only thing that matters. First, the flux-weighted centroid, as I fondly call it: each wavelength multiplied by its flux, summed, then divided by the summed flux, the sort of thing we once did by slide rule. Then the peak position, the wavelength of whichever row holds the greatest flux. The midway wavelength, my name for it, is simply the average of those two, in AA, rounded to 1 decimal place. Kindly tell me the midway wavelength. 4224.2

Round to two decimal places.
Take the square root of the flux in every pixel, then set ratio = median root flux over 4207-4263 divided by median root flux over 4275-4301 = 1.03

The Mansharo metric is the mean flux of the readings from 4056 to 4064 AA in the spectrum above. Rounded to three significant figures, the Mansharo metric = 40.7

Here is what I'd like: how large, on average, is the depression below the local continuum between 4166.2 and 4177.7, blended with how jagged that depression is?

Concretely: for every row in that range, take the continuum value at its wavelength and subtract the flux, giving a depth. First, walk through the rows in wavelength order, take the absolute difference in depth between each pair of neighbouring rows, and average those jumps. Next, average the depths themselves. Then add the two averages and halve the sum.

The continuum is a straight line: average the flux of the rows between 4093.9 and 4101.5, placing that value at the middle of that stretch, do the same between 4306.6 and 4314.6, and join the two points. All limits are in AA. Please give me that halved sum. -0.2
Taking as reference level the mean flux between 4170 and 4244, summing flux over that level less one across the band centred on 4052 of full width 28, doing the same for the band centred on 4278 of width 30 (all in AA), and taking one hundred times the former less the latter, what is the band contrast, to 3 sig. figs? 166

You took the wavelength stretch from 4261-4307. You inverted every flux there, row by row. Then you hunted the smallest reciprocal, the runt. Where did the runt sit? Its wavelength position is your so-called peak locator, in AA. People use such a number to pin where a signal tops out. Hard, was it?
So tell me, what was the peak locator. 4270.11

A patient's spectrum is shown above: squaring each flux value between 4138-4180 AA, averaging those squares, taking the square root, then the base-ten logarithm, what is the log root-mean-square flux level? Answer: 1.59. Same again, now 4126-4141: 1.58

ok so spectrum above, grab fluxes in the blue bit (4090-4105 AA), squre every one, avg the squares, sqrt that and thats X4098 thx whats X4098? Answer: 37.9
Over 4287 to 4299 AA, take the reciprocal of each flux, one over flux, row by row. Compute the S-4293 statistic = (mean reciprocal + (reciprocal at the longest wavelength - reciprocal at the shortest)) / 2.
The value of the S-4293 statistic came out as 0.0143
